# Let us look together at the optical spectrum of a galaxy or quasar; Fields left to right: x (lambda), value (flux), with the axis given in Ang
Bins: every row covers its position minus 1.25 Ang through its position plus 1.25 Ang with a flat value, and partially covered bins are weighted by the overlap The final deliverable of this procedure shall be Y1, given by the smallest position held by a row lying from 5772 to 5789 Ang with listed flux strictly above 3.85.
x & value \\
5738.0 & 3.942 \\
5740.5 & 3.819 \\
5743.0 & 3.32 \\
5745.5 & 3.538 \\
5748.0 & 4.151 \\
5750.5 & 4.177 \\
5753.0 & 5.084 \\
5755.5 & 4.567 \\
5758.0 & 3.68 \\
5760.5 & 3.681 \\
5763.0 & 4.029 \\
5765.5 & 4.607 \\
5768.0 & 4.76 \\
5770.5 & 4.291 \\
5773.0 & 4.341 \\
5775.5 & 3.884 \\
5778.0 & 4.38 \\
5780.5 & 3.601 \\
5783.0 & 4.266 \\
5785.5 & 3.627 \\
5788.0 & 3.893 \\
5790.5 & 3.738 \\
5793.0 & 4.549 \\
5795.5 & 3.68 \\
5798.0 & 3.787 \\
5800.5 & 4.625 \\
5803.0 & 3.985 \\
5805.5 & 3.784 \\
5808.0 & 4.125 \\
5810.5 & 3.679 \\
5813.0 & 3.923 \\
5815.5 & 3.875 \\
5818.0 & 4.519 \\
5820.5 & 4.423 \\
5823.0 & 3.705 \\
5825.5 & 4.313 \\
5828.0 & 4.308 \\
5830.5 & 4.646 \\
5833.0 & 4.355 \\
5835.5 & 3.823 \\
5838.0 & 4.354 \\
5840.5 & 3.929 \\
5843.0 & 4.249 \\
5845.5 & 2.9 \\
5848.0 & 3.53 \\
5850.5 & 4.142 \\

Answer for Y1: 5773.0 Ang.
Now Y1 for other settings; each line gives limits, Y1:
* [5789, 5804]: 5793.0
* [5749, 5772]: 5750.5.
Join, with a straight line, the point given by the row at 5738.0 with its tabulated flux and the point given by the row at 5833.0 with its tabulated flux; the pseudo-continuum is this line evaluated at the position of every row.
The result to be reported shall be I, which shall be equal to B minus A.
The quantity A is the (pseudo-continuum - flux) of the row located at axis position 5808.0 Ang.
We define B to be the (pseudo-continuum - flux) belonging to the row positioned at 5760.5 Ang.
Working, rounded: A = 0.12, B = 0.4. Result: 0.2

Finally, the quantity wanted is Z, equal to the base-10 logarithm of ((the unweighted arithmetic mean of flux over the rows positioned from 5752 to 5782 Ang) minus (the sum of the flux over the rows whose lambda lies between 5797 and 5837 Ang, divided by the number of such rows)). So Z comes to -0.90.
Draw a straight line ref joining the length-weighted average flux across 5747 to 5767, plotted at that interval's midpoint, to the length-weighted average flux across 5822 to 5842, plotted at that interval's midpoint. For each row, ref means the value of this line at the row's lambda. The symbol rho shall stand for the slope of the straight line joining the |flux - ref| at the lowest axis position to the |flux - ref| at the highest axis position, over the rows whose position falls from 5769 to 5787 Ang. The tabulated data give 0.037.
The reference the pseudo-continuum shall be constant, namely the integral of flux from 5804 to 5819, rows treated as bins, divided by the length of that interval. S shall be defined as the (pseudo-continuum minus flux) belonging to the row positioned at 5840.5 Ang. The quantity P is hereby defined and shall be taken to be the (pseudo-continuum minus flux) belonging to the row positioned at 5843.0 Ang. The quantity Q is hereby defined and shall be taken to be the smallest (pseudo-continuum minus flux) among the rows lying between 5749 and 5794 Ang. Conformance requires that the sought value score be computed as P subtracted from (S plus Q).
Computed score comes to -0.8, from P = -0.27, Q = -1.11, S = 0.05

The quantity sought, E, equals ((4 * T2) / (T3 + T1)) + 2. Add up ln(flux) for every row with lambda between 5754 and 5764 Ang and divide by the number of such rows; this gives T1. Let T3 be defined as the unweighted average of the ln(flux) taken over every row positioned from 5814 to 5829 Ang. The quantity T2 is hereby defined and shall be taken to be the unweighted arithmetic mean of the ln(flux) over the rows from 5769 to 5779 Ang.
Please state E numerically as 4.05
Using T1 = 1.38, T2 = 1.44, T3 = 1.43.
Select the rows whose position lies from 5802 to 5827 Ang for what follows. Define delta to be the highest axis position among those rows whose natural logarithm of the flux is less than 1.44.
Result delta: 5823.0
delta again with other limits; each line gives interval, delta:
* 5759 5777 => 5775.5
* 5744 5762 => 5760.5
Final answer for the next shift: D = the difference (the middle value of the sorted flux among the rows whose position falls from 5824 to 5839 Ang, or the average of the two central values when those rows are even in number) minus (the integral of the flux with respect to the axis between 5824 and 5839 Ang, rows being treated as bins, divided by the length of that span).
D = 0.04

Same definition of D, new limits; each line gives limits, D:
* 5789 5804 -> -0.17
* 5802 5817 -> -0.01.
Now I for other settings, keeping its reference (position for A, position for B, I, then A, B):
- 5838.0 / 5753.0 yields -1.1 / 0.02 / -1.1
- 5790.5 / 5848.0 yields 0.5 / 0.43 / 0.9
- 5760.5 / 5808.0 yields -0.2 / 0.36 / 0.1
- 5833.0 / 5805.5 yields 0.5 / 0.00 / 0.5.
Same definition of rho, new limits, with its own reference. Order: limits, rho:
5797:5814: -0.010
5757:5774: -0.032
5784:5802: -0.013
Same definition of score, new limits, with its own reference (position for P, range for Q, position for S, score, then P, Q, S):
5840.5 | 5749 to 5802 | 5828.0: -1.5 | 0.05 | -1.11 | -0.33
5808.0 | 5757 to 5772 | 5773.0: -1.0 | -0.15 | -0.78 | -0.37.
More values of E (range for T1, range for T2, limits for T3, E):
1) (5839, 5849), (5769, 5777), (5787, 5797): 4.15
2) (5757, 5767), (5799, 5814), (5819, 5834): 3.96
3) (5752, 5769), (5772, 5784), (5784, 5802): 3.98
